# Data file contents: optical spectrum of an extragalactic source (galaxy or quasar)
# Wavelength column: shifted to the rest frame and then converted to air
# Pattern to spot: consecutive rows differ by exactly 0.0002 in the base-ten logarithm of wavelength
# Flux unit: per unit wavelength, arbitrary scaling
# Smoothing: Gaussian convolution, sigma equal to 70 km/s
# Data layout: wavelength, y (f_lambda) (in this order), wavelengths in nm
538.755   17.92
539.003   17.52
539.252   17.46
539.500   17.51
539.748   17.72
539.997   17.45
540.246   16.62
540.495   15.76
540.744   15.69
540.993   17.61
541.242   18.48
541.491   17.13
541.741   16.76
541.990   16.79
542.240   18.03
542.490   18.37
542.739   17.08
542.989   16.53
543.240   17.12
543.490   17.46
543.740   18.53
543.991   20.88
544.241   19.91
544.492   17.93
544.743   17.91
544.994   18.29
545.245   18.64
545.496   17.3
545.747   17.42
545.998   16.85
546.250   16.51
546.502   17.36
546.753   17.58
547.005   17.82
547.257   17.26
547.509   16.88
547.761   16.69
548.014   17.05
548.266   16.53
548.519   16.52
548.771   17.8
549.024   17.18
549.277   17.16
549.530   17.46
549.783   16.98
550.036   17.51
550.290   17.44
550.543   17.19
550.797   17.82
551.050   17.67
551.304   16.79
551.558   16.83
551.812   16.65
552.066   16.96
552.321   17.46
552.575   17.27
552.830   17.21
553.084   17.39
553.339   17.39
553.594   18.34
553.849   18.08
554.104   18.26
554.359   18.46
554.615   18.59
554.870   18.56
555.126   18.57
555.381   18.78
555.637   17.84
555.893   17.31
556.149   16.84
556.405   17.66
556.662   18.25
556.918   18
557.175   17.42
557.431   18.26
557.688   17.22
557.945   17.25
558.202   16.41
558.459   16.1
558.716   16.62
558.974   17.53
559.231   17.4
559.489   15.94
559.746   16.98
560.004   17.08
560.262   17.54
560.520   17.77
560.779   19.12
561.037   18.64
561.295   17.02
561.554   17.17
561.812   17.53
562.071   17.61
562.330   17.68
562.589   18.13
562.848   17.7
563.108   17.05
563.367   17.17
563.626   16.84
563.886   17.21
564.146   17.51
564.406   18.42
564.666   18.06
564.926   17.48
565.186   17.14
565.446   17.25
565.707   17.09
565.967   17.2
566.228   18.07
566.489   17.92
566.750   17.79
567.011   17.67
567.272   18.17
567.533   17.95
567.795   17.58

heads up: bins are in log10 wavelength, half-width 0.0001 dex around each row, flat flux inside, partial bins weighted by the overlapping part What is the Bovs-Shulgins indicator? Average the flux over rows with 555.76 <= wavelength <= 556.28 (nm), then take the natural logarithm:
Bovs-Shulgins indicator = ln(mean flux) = 2.84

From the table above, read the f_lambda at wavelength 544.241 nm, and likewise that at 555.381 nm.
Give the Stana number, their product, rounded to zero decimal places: 374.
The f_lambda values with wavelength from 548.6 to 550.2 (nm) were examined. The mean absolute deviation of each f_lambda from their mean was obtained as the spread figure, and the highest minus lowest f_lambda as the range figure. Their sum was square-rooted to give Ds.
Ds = 1.0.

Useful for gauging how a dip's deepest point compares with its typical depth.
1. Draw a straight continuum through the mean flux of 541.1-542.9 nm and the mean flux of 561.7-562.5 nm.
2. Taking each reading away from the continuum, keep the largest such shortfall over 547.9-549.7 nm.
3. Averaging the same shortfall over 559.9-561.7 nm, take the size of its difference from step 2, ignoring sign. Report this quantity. 1.2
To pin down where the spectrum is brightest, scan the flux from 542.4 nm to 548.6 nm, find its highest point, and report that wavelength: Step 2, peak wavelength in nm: 543.991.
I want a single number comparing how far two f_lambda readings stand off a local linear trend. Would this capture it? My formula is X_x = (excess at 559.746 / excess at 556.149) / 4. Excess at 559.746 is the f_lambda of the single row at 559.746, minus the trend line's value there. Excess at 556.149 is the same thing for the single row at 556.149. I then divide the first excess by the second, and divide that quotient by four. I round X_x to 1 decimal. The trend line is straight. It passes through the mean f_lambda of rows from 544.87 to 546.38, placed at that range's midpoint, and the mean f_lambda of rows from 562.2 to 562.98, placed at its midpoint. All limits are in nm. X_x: 0.2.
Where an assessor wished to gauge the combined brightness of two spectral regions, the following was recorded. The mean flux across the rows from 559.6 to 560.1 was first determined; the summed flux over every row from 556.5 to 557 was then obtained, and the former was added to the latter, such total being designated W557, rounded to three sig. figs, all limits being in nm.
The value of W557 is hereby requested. 53.3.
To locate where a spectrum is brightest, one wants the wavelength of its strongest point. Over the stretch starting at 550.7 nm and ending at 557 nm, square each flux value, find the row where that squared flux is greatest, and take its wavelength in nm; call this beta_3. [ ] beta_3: 555.381 nm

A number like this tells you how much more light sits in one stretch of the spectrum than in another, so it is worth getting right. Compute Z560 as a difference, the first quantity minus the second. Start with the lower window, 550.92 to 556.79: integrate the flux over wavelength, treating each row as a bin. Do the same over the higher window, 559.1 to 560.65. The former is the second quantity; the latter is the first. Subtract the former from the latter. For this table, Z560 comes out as -77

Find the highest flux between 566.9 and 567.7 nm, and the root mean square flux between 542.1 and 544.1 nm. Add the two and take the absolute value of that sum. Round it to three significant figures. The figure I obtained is 36.2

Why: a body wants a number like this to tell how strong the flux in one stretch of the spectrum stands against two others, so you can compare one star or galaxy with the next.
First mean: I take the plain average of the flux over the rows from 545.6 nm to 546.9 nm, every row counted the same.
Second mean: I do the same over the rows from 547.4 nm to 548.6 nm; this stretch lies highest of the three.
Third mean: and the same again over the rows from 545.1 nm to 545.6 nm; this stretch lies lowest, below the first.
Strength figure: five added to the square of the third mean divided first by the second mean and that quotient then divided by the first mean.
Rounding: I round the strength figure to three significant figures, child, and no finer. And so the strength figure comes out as 6.13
